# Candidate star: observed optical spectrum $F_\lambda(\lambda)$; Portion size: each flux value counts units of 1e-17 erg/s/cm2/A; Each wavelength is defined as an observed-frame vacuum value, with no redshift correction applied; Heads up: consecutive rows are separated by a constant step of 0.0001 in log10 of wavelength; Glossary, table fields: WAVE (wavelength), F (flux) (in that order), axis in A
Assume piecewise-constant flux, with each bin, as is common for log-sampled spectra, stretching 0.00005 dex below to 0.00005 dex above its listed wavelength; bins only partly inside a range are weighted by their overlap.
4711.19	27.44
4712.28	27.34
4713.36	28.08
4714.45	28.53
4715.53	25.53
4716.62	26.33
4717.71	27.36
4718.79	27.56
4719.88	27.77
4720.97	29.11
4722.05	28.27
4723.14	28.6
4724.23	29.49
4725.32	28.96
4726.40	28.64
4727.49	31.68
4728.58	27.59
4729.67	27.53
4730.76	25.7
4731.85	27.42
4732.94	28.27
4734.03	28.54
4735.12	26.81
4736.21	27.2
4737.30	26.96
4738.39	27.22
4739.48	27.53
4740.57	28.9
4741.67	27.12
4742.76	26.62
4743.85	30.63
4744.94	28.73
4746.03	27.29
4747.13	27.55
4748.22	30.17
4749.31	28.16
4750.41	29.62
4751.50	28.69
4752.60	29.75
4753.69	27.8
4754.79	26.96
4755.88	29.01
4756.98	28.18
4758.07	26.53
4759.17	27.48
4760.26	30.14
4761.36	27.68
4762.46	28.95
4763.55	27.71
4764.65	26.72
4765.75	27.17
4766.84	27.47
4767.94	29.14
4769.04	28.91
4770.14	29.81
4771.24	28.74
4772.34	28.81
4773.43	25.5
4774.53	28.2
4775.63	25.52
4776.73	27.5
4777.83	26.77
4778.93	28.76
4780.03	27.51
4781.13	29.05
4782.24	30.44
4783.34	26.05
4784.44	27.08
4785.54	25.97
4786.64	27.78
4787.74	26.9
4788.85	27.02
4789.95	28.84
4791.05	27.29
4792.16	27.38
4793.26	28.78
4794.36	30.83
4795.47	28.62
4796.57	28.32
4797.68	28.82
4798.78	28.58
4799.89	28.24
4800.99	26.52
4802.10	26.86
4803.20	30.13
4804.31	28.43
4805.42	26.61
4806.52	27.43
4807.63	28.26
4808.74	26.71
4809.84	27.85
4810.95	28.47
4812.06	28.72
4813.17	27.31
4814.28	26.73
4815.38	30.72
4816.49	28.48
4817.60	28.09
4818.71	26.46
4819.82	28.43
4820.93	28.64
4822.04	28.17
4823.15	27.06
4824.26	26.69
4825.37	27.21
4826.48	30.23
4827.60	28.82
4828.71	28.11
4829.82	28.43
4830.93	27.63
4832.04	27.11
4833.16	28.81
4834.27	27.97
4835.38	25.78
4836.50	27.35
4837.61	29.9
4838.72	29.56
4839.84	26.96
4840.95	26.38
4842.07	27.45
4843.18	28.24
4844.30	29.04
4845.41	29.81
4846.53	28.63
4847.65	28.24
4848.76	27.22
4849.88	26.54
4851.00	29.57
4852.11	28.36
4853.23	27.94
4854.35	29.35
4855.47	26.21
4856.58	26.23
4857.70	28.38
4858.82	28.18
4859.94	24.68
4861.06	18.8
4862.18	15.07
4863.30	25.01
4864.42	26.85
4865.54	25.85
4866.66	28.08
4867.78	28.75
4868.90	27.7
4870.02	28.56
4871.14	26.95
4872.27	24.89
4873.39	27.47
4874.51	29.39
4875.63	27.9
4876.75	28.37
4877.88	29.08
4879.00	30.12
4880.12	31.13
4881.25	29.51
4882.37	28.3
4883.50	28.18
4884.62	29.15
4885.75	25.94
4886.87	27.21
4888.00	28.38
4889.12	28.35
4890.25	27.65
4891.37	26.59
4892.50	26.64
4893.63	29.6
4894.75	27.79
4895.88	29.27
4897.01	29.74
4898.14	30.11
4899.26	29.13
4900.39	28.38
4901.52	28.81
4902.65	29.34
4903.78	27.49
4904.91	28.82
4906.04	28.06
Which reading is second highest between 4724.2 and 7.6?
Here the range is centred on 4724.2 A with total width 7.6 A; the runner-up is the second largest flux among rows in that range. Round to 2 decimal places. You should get 29.49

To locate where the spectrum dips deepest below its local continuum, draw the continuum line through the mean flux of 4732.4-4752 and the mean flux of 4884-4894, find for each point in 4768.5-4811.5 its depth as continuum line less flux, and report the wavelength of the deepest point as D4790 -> 4773.43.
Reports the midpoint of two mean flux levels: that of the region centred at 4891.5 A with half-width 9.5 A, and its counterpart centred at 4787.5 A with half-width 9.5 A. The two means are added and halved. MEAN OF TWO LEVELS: 28.1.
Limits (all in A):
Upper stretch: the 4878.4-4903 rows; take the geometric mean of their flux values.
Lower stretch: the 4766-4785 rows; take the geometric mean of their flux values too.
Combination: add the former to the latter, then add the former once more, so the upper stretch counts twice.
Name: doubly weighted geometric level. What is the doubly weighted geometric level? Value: 85.1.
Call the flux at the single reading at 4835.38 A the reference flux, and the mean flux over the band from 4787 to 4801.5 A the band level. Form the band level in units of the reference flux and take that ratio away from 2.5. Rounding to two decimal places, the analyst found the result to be 1.41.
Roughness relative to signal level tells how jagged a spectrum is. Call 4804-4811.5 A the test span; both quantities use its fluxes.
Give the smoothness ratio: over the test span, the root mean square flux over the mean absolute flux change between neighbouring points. 25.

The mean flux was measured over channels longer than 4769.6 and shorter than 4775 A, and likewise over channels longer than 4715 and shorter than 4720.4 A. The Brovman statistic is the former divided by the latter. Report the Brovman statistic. 1.05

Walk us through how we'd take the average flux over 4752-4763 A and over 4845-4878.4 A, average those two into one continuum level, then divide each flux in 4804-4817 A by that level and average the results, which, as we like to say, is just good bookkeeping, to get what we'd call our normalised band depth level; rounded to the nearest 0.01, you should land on 1.01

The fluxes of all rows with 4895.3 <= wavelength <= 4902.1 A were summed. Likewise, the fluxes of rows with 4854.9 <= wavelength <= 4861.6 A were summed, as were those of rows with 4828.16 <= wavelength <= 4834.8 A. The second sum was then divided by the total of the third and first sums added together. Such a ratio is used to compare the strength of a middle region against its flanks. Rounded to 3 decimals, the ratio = 0.444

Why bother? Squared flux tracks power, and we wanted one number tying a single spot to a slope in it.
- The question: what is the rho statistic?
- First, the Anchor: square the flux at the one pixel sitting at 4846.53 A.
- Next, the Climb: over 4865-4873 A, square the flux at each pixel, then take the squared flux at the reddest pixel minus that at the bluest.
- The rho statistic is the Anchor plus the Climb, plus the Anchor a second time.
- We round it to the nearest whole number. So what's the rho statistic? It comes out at 1591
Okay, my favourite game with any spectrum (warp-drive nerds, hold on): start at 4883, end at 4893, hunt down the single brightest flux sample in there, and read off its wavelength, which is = 4884.62 A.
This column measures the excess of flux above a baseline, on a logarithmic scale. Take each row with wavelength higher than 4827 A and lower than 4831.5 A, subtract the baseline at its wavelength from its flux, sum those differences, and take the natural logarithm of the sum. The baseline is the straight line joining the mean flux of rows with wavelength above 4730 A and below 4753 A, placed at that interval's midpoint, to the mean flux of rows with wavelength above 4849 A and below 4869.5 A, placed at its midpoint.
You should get 1.8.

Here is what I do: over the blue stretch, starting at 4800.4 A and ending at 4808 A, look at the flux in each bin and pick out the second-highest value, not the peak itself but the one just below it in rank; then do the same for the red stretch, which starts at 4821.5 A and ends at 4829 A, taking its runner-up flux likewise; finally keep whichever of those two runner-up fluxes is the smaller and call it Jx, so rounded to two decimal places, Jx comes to 28.43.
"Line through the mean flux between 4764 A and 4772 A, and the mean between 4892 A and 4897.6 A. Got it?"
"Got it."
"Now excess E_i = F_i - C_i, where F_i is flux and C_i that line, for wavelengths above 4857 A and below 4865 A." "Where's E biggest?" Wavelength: 4857.70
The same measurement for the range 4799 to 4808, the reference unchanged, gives 4803.20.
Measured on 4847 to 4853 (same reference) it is 4851.00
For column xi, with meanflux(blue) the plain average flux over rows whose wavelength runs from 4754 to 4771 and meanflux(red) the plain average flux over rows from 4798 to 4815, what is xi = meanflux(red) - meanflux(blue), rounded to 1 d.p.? -0.3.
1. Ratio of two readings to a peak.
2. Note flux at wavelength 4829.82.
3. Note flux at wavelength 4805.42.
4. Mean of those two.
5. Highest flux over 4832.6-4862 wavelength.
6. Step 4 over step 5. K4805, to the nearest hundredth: 0.92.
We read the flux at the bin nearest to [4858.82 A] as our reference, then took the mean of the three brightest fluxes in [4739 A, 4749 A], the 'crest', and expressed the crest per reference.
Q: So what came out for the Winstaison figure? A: 1.06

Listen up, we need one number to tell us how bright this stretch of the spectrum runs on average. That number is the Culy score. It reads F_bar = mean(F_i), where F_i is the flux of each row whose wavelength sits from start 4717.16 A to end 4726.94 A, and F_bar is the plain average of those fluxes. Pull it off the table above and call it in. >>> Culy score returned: 28.4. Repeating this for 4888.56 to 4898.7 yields 28.4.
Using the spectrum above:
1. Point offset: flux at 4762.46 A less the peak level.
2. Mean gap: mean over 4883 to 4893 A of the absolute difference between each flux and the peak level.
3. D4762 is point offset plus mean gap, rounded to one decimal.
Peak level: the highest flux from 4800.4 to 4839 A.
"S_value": 1.4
